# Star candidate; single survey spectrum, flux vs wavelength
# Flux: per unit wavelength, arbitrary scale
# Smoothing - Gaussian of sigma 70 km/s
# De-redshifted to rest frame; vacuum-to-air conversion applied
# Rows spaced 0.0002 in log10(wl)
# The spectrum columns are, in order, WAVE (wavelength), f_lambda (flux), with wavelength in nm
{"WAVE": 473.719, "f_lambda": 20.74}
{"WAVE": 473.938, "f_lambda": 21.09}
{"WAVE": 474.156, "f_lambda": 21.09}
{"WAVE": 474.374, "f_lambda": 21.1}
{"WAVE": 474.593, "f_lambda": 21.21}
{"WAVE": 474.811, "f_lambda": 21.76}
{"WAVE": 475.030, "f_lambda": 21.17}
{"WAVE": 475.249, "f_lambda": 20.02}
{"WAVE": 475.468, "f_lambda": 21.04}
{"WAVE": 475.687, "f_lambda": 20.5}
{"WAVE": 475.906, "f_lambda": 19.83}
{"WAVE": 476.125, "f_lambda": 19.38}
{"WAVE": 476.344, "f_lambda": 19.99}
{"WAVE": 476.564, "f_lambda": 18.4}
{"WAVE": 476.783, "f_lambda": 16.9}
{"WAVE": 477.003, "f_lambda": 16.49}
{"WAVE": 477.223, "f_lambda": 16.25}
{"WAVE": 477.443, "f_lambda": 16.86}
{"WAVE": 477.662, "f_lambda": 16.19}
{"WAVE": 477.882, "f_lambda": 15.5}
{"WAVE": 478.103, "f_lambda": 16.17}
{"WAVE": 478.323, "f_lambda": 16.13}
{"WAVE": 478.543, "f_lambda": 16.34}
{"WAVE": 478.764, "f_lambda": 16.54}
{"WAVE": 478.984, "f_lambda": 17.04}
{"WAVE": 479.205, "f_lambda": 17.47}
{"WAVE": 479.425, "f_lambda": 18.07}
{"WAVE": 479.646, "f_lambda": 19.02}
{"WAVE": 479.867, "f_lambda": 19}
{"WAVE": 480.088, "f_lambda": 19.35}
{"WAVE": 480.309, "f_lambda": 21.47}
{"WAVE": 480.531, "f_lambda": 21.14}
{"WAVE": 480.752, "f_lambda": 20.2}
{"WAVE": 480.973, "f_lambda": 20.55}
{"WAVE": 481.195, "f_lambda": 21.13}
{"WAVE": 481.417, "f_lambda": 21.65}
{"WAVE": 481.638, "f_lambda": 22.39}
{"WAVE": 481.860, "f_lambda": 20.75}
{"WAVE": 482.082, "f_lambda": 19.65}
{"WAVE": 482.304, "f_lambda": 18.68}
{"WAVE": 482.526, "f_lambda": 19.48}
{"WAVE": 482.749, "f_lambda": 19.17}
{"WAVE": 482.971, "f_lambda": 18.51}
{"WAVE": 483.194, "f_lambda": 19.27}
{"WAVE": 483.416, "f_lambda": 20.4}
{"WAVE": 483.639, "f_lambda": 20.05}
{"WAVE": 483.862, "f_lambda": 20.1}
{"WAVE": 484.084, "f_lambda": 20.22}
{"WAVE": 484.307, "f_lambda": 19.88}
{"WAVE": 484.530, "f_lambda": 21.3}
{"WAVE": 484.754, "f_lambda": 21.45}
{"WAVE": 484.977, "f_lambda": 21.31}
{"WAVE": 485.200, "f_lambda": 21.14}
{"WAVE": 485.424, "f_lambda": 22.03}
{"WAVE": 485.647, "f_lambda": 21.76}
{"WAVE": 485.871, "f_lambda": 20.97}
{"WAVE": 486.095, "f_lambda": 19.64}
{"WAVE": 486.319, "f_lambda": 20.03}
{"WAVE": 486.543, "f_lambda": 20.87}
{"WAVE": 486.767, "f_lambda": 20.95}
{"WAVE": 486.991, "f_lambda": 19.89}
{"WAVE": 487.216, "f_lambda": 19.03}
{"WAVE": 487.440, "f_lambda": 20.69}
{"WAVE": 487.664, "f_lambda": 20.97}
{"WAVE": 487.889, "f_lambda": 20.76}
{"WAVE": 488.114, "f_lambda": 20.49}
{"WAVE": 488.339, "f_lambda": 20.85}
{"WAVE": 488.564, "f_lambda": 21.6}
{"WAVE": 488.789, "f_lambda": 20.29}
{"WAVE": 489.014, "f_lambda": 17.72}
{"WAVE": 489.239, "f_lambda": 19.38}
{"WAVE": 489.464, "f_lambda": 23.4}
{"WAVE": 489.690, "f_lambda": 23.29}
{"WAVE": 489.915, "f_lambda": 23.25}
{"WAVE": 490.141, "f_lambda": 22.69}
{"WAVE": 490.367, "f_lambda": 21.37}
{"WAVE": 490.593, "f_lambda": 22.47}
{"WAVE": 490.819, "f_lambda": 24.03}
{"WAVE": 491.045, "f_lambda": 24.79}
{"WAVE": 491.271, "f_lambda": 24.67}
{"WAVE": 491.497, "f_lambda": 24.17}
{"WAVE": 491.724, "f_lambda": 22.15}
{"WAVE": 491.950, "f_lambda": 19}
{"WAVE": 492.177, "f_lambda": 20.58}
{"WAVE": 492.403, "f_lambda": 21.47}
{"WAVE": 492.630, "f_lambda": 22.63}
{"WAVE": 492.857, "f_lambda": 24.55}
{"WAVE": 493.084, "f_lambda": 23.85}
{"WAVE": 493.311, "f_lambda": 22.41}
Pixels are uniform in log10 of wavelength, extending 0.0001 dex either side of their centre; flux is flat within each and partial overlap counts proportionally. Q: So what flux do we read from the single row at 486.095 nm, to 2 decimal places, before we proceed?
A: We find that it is 19.64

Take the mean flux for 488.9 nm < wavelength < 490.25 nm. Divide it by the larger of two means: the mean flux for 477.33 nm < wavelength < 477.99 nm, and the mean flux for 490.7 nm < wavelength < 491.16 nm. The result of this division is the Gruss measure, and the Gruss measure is 0.89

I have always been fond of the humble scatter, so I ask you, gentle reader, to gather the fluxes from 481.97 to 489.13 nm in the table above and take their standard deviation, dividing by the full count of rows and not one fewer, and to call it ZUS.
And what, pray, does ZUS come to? 1.00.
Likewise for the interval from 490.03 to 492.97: 1.70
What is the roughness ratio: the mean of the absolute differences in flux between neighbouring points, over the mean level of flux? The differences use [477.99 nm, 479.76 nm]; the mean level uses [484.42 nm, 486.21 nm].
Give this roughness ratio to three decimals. 0.020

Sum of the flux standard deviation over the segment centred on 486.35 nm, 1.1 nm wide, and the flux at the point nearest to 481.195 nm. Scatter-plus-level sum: 21.7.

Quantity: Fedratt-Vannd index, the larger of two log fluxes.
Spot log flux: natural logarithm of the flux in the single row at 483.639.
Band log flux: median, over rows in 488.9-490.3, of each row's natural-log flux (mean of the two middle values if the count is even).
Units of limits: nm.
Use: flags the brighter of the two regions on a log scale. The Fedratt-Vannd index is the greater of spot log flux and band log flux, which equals 3.13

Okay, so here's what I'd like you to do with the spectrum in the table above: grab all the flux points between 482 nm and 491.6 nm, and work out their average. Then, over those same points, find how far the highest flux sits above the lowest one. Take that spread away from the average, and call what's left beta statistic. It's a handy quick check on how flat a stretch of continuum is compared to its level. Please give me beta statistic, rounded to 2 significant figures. 14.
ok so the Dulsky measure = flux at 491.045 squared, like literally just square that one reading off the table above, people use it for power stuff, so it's 615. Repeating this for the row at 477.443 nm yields 284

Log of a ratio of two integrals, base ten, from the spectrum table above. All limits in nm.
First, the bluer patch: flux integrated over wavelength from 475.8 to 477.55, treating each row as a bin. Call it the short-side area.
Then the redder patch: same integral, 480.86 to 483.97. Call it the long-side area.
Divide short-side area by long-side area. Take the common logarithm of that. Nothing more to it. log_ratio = -0.3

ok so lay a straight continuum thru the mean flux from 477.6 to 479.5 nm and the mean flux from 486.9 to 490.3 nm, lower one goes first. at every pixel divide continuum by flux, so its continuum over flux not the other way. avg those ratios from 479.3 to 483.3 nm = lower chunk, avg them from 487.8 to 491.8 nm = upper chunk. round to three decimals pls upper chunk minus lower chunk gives 0.085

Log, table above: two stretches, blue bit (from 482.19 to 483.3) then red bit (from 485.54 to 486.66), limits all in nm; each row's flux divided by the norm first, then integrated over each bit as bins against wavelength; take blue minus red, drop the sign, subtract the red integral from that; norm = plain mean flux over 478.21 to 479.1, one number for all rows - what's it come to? -1.28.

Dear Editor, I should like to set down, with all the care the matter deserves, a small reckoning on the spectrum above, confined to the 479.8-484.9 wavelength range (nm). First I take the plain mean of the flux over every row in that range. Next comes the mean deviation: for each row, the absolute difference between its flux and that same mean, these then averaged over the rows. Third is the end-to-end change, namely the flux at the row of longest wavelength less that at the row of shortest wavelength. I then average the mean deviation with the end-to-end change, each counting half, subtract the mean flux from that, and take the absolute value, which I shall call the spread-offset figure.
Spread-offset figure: 18.6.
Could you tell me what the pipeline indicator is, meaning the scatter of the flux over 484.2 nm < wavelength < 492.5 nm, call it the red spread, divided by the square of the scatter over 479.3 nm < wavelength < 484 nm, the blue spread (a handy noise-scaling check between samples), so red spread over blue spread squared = 1.3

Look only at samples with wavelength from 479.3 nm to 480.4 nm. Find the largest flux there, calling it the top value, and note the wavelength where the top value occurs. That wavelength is 480.309 nm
